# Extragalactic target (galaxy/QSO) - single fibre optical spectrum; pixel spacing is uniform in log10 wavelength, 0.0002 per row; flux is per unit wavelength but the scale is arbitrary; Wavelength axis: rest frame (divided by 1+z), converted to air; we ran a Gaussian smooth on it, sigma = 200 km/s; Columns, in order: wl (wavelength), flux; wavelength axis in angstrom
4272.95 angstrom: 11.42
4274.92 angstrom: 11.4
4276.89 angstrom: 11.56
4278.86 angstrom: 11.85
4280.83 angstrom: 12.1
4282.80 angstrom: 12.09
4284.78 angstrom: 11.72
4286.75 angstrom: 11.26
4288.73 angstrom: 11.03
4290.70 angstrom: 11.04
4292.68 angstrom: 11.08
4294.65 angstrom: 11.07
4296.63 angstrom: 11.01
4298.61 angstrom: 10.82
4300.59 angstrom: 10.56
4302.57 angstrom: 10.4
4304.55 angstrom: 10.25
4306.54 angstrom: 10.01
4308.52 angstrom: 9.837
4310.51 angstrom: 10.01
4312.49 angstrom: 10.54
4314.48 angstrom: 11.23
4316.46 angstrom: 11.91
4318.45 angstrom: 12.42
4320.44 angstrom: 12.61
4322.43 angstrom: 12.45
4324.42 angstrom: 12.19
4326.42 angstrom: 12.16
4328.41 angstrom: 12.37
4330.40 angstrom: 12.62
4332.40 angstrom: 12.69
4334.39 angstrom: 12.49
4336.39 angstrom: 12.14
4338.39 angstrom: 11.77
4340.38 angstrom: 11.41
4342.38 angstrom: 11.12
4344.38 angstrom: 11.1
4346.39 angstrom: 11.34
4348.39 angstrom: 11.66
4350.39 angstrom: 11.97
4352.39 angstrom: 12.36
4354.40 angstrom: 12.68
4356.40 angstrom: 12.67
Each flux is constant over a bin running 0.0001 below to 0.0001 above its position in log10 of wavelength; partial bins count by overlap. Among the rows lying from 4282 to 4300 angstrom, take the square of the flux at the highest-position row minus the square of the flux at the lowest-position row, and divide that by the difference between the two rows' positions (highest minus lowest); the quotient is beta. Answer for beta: -1.8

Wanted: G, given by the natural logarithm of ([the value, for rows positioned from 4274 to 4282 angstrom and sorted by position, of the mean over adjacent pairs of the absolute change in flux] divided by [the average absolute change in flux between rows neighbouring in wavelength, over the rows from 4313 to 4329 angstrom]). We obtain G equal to -0.22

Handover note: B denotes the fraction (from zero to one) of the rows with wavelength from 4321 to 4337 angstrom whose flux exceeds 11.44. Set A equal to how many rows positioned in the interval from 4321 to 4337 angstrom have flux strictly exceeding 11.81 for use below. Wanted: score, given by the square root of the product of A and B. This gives 2.8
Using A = 8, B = 1.0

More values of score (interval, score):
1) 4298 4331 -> 1.9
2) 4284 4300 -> 0.0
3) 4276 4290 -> 1.5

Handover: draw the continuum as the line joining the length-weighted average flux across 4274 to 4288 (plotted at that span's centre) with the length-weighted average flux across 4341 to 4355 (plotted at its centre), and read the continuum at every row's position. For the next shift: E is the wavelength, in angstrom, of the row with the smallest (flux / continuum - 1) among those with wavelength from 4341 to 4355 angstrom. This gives 4344.38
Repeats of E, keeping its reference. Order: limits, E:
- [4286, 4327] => 4308.52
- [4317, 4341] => 4340.38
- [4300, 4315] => 4308.52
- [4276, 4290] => 4288.73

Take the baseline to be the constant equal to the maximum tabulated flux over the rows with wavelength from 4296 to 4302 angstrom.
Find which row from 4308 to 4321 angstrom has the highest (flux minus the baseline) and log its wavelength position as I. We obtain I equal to 4320.44 angstrom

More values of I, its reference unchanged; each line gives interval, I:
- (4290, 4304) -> 4292.68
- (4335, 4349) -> 4336.39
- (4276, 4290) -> 4280.83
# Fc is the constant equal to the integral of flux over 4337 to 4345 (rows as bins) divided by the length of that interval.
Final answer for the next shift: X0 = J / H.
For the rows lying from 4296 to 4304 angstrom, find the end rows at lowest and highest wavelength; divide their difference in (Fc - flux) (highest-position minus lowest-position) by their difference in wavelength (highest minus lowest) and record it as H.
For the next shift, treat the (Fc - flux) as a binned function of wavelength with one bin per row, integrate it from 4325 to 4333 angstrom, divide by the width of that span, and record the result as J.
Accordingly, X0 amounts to -10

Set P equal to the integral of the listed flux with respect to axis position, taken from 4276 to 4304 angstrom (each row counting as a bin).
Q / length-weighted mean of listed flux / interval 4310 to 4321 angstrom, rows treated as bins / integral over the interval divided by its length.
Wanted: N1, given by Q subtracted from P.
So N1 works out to 303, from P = 315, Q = 11.5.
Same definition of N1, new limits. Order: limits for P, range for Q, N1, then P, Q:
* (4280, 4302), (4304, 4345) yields 235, 247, 11.6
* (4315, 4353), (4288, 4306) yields 446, 457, 10.8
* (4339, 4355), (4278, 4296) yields 175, 187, 11.5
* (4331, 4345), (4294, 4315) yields 156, 166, 10.5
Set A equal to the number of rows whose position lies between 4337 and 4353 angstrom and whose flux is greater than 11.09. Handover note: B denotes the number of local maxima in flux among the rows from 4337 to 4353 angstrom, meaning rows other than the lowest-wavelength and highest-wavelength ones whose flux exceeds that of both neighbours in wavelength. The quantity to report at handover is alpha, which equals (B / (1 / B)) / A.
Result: 0.00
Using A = 8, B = 0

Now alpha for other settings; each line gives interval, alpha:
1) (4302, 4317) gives 0.00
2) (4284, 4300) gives 0.50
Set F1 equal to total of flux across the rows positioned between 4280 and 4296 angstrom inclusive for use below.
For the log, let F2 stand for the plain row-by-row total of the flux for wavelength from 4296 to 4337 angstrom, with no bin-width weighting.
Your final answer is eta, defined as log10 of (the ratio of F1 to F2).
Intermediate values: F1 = 91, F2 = 241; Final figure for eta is -0.4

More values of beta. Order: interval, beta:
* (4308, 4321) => 5.2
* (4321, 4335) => 0.1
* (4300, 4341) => 0.5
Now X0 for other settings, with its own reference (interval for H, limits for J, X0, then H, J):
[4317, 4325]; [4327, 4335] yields -29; 0.039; -1.12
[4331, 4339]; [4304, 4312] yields 9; 0.154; 1.36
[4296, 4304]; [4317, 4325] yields -10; 0.103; -0.99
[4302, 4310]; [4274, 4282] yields -3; 0.095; -0.33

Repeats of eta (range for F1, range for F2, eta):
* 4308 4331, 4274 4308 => -0.1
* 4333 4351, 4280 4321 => -0.3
